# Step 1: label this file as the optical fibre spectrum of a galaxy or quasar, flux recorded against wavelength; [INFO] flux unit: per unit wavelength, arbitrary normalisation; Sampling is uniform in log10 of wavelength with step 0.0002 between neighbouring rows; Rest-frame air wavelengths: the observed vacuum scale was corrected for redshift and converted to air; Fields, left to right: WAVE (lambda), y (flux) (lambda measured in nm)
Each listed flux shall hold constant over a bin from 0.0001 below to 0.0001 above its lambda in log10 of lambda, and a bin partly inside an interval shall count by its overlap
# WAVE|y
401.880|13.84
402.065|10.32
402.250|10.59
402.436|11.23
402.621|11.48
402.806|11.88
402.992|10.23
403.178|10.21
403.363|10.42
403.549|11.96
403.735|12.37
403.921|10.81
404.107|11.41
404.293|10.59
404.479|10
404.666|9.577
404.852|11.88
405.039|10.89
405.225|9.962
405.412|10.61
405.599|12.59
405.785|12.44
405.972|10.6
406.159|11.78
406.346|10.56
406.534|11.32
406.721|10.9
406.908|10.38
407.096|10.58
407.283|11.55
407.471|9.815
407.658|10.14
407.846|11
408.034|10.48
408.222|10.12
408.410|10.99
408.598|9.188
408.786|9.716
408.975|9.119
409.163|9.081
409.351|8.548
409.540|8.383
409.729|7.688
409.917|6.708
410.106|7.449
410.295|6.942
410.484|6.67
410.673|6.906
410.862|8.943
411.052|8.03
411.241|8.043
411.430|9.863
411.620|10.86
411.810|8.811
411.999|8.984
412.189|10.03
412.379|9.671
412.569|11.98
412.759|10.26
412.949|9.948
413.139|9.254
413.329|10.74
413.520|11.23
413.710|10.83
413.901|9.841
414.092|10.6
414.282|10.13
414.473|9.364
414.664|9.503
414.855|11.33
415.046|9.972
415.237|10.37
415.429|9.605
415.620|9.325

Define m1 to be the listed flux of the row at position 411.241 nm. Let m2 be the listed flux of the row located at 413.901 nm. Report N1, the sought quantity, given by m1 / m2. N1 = 0.82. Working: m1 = 8.043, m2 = 9.841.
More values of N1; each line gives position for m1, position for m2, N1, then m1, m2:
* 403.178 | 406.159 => 0.87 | 10.21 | 11.78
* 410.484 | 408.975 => 0.73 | 6.67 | 9.119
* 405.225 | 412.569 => 0.83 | 9.962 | 11.98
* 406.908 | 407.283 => 0.90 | 10.38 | 11.55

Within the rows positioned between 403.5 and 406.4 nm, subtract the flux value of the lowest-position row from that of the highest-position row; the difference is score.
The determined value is -1.4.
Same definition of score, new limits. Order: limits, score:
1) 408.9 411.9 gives -0.3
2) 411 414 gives 1.8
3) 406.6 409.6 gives -2.5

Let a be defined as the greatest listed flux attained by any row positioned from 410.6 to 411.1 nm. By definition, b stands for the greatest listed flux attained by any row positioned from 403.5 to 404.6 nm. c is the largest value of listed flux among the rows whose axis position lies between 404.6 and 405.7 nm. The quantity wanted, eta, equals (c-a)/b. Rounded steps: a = 8.943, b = 12.37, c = 12.59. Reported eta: 0.3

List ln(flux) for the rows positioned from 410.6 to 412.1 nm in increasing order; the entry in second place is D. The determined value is 2.08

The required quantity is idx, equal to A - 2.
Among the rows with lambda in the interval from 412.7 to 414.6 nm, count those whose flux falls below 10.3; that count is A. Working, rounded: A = 6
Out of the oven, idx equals 4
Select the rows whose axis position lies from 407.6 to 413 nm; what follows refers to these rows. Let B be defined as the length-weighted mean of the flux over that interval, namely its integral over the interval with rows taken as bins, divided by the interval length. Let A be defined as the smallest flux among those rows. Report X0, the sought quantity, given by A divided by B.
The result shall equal 0.73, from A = 6.67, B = 9.1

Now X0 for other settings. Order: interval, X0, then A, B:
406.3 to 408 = 0.92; 9.815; 10.7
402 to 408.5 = 0.88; 9.577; 10.9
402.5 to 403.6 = 0.93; 10.21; 11.0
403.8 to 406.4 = 0.87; 9.577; 11.0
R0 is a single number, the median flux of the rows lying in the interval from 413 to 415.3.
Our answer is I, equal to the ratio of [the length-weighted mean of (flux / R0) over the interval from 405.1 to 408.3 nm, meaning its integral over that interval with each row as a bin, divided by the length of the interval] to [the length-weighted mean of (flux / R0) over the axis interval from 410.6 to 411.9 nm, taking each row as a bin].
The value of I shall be 1.24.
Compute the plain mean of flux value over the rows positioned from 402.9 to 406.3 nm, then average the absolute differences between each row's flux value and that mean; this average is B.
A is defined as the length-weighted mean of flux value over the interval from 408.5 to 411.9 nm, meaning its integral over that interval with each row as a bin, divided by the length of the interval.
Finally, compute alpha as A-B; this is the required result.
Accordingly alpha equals 7.6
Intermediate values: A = 8.4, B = 0.81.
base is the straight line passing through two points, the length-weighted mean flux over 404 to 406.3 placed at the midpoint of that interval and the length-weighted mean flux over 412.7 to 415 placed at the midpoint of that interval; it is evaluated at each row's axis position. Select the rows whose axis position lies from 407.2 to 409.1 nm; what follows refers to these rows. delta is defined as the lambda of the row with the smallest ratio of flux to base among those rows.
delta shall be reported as 408.975 nm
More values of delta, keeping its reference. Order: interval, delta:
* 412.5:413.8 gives 413.139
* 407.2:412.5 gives 410.484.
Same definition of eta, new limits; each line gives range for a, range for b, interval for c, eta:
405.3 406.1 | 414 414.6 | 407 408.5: -0.1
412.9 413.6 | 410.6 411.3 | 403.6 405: 0.1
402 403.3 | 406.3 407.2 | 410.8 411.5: -0.2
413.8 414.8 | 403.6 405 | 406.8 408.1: 0.1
